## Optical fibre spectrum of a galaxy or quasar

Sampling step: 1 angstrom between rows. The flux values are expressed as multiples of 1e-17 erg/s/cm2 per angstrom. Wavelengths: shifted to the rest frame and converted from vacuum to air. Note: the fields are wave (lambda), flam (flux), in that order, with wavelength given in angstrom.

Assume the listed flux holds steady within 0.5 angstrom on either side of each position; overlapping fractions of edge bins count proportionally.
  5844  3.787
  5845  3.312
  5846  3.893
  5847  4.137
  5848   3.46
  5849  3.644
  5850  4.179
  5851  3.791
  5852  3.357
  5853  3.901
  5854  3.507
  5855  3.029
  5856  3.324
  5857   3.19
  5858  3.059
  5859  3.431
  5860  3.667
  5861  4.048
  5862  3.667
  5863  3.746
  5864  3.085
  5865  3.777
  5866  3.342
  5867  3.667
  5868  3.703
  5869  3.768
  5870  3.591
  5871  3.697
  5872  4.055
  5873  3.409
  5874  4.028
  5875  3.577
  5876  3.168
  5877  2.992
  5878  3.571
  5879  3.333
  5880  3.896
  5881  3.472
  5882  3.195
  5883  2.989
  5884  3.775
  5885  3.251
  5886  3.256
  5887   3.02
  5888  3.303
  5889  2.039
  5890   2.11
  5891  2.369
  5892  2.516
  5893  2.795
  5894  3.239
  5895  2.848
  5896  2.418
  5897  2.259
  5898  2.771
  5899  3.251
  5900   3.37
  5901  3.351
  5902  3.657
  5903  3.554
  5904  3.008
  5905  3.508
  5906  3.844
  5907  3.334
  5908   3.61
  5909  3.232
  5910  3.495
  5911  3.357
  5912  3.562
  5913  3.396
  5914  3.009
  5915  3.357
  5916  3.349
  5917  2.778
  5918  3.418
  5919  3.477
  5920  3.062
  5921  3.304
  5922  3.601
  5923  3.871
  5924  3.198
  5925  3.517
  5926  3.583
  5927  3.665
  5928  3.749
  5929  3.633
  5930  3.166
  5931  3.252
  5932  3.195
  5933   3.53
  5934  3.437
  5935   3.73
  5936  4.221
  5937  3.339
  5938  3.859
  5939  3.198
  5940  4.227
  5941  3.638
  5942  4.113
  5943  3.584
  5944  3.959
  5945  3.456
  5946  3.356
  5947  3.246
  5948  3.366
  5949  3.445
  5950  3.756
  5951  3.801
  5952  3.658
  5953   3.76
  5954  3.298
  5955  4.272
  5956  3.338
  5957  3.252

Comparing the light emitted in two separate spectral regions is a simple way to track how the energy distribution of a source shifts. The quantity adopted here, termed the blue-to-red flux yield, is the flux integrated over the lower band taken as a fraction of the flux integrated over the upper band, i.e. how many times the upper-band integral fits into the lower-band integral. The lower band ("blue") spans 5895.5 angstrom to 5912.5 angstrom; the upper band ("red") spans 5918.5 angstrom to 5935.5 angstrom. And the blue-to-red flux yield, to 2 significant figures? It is 0.94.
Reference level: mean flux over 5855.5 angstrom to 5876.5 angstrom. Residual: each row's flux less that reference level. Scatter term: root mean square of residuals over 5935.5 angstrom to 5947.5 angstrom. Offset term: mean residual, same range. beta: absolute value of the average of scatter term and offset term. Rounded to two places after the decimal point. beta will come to 0.25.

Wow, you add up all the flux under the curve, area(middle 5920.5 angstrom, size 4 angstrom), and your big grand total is 13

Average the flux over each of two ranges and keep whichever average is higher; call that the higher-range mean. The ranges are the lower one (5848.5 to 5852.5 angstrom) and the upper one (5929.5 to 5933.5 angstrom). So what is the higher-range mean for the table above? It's 3.74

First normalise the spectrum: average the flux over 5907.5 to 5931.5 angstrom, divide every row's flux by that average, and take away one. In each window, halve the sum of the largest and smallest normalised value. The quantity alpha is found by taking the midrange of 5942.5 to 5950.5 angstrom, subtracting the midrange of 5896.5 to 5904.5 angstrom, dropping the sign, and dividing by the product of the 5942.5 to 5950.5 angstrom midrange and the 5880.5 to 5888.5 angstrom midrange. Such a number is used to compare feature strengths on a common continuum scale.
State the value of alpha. -554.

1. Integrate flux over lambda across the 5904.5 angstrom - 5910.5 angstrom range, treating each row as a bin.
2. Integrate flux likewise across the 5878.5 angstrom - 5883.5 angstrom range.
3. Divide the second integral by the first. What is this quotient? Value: 0.80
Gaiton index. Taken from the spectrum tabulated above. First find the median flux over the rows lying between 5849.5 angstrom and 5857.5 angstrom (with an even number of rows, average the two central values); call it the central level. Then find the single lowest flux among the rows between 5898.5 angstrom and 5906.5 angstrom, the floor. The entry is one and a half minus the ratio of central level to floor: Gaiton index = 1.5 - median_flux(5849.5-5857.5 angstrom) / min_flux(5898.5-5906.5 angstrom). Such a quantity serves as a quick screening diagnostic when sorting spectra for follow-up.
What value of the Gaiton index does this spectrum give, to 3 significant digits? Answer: 0.359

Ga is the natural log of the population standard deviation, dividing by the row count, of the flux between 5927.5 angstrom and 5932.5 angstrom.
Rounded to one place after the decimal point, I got -1.4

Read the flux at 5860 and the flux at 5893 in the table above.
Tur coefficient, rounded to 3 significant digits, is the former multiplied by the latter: 10.2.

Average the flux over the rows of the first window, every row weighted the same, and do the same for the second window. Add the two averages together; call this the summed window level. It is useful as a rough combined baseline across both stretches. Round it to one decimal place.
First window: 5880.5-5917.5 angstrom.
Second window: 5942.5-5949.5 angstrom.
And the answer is 6.6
